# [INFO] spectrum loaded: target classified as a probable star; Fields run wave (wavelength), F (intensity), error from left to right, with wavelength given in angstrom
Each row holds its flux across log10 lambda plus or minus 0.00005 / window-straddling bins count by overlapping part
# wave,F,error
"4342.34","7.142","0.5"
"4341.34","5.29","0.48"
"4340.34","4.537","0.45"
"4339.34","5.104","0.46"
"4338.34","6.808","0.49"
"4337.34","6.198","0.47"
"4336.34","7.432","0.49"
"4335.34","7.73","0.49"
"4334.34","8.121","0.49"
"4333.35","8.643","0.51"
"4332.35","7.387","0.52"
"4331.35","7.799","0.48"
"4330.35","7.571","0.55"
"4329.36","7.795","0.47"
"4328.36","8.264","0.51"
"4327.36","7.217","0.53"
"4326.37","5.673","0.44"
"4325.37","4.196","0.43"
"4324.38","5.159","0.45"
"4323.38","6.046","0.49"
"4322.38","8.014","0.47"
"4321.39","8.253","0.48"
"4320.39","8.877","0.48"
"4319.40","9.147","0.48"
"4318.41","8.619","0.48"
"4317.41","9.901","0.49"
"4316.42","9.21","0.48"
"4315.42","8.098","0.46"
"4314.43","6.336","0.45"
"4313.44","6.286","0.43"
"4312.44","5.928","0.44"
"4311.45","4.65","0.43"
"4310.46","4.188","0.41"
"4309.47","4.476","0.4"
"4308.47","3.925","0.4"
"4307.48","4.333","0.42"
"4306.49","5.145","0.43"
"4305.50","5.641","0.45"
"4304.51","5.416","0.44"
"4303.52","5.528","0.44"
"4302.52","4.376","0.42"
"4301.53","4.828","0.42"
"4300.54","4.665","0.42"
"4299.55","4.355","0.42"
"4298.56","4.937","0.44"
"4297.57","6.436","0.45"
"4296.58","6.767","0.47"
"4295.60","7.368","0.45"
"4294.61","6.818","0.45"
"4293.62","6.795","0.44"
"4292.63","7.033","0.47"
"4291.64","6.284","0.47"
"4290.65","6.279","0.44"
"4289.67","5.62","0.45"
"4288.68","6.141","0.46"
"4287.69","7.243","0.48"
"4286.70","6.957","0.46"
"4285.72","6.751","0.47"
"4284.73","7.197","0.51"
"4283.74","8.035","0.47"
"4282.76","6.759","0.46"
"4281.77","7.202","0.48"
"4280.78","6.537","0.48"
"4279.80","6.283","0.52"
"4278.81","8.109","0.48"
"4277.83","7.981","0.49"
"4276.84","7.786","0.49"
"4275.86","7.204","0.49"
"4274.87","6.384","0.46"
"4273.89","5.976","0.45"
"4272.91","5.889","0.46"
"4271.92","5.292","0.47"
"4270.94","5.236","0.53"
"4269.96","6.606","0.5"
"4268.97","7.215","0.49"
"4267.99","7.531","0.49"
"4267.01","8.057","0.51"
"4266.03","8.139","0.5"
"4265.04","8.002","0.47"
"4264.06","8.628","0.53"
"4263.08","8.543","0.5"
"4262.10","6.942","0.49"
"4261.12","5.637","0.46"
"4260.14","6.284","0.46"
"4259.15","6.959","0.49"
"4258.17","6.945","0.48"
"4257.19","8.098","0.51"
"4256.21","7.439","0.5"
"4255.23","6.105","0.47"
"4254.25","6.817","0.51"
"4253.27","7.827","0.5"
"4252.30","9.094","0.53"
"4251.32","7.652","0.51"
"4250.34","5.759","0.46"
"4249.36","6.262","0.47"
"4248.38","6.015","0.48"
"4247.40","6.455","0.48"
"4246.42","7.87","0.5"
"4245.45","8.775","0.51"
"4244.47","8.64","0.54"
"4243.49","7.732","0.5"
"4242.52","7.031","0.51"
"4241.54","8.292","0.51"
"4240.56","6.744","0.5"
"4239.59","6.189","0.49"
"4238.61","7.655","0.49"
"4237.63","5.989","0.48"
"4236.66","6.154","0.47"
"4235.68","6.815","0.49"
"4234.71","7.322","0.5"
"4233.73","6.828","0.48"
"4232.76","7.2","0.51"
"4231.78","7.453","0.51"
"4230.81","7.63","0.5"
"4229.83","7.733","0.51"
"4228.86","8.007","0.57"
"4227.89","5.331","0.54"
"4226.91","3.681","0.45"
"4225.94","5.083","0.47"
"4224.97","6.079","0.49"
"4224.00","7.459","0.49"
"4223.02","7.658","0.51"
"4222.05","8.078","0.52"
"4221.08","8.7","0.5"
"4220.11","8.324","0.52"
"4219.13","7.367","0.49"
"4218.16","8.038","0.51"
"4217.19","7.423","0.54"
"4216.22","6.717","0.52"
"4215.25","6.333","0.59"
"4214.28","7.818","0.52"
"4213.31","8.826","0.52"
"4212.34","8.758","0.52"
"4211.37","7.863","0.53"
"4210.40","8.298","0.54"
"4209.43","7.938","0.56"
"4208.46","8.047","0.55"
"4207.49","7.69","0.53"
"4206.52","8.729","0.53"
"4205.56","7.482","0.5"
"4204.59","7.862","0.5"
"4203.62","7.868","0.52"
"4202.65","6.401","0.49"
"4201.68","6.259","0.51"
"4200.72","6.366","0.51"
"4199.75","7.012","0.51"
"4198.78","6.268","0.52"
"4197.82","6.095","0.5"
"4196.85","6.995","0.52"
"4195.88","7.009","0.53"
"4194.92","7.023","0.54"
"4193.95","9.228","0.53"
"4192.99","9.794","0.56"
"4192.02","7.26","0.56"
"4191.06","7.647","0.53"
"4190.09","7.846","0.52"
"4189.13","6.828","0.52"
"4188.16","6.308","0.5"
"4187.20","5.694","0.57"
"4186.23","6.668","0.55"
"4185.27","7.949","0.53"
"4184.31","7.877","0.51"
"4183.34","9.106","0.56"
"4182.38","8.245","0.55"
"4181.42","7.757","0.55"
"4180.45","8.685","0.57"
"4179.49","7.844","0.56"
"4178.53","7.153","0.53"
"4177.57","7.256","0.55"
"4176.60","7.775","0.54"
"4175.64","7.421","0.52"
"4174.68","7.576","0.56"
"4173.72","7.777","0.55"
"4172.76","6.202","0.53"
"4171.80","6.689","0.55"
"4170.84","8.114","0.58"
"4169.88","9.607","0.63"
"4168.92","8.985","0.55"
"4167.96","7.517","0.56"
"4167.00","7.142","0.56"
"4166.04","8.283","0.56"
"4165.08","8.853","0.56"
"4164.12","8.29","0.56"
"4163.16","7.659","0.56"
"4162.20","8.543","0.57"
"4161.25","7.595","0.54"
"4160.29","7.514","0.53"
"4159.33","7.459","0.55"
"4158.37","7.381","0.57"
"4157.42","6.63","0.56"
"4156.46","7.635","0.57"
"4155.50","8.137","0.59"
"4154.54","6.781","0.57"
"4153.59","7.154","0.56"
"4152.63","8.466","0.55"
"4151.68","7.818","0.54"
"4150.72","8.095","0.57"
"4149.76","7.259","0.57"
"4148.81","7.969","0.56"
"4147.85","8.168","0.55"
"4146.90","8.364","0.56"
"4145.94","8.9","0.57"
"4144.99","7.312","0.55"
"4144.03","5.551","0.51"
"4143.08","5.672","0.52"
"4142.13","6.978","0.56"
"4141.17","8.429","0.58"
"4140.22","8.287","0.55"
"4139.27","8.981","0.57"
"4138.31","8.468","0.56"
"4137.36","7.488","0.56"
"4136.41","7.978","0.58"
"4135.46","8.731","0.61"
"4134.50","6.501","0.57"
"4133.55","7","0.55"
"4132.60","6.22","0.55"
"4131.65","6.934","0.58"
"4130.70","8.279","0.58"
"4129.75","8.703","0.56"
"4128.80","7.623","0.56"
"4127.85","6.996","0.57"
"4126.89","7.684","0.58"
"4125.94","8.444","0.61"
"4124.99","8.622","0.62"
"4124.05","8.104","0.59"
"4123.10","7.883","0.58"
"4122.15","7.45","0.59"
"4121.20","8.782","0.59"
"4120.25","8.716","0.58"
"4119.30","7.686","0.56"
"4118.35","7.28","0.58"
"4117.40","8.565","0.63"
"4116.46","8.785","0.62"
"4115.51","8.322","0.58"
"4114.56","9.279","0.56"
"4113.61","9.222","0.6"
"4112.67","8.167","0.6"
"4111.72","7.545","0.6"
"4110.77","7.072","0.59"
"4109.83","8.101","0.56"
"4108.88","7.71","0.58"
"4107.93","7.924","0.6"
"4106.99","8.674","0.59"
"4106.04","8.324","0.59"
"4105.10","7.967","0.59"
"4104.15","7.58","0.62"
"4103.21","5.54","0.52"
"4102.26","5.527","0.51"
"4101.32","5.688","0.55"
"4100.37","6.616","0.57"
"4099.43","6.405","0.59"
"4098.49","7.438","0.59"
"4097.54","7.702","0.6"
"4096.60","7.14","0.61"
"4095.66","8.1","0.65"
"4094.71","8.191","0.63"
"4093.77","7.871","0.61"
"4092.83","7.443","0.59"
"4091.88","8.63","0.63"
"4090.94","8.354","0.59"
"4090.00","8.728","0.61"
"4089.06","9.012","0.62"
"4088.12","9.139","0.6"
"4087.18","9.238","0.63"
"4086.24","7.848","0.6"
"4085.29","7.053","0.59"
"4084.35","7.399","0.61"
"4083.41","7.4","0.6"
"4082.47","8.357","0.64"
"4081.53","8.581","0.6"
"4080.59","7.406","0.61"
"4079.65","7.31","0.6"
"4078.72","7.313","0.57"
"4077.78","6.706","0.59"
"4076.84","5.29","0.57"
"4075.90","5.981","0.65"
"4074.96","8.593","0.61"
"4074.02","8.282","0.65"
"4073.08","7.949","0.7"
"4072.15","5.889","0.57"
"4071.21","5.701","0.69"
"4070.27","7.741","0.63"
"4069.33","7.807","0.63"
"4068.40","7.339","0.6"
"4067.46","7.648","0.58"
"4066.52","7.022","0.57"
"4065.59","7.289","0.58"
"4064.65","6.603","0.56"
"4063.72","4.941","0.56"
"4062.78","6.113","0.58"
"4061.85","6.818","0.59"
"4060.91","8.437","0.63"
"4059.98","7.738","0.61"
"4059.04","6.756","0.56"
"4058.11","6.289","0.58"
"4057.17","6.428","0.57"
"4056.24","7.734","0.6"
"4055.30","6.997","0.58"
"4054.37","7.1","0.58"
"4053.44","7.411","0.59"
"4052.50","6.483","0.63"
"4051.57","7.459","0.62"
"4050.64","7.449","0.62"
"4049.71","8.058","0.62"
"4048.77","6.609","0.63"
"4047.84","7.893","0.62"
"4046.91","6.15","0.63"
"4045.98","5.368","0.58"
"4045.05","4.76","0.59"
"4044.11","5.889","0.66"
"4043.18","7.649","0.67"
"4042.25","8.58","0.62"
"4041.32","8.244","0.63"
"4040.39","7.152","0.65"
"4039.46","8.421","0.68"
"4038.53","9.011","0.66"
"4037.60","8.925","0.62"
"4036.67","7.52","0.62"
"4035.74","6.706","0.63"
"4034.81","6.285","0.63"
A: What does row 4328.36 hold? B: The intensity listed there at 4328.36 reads 8.264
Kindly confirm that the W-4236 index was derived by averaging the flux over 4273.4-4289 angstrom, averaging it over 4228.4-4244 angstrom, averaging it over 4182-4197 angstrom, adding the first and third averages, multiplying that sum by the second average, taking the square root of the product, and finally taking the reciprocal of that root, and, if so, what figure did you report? 0.0976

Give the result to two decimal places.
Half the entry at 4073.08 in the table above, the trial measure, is 3.97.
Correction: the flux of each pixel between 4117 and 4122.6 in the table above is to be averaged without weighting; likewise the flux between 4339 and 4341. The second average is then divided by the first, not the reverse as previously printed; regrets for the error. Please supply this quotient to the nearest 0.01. 0.60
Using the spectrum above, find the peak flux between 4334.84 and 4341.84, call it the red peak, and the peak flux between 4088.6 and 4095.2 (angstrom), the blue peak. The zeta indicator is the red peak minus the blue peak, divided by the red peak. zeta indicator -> -0.17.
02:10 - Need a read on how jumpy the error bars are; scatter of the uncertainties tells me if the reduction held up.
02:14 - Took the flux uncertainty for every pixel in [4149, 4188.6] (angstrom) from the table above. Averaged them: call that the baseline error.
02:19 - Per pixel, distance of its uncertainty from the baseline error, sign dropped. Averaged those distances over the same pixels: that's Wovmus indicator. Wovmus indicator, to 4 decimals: 0.0155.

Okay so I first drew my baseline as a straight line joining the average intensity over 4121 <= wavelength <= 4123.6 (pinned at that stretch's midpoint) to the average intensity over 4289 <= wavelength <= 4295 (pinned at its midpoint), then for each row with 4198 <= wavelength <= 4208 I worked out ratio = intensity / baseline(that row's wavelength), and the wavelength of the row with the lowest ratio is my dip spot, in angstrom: 4198.78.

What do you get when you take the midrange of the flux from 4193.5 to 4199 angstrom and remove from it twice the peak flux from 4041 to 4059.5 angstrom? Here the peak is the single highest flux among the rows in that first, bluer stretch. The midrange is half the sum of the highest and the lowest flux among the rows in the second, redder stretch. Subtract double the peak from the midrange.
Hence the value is -9.5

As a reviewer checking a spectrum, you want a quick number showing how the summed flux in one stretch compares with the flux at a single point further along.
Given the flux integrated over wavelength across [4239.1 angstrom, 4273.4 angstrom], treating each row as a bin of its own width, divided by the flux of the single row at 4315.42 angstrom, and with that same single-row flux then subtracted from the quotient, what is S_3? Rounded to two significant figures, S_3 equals 22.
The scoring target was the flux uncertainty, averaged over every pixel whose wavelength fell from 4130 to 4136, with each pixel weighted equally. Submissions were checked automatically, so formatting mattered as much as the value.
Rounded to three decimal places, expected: 0.573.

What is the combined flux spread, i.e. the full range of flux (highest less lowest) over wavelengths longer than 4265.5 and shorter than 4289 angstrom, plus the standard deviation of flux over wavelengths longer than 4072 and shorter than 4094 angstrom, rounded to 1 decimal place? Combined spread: 3.9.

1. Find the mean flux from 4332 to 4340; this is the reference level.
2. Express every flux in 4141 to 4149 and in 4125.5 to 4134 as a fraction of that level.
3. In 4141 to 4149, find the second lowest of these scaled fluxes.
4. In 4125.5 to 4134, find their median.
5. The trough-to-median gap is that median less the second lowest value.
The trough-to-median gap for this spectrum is 0.27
